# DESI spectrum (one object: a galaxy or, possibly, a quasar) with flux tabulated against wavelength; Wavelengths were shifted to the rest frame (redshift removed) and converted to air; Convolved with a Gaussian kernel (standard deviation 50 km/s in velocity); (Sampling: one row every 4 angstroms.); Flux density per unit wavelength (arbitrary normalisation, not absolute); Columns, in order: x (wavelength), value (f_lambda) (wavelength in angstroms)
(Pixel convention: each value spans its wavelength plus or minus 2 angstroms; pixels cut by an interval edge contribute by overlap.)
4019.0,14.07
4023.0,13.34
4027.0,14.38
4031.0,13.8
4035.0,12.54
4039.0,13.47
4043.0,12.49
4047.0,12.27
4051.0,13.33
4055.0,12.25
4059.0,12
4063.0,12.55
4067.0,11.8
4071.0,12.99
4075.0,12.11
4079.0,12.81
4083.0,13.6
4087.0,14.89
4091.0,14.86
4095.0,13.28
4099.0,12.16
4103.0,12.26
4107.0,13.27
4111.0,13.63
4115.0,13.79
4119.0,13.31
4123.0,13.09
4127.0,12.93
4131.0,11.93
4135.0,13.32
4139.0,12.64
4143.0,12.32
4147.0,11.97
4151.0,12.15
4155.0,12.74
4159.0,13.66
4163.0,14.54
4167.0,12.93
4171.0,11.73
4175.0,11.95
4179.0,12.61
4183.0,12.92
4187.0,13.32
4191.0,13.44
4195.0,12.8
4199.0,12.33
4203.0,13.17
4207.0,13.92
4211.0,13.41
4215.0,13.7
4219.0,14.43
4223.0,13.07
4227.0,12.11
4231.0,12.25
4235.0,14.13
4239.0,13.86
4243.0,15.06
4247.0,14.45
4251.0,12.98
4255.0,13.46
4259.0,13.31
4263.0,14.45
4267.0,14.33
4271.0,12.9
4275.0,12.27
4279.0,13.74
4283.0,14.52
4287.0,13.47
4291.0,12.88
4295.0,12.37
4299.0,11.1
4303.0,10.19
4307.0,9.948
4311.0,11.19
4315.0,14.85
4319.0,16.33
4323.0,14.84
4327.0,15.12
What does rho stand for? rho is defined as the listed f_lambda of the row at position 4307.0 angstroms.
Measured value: 9.948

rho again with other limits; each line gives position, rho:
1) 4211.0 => 13.41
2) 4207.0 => 13.92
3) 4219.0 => 14.43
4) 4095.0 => 13.28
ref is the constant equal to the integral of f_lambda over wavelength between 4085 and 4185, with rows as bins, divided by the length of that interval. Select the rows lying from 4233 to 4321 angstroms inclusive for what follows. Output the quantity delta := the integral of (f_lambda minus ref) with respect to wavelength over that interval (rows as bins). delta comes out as 24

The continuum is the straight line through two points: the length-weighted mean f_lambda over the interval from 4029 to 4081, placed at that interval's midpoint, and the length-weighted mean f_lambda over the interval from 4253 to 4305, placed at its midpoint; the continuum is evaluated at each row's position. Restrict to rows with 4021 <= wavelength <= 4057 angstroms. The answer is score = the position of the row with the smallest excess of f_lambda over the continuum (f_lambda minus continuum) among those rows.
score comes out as 4055.0 angstroms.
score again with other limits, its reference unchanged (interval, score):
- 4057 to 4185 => 4171.0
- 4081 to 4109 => 4099.0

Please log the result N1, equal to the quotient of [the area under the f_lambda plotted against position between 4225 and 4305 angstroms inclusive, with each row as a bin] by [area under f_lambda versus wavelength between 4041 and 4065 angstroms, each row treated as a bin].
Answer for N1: 3.5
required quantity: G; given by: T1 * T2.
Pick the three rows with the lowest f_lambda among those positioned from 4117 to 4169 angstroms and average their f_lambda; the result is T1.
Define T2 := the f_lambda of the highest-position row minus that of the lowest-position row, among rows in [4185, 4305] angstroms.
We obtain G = -38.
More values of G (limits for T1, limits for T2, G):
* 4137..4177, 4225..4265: 28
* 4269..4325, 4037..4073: -5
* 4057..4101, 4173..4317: 35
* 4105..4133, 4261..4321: 24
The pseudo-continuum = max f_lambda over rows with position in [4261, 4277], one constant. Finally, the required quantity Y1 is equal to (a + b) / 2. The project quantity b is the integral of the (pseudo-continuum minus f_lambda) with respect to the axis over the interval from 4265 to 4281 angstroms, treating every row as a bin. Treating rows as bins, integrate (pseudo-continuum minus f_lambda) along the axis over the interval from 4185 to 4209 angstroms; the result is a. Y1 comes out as 25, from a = 31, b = 18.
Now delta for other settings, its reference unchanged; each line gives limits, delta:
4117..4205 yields -16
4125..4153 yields -15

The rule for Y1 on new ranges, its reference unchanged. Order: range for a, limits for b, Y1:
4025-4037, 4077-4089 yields 9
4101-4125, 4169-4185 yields 32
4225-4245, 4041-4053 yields 20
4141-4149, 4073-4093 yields 17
